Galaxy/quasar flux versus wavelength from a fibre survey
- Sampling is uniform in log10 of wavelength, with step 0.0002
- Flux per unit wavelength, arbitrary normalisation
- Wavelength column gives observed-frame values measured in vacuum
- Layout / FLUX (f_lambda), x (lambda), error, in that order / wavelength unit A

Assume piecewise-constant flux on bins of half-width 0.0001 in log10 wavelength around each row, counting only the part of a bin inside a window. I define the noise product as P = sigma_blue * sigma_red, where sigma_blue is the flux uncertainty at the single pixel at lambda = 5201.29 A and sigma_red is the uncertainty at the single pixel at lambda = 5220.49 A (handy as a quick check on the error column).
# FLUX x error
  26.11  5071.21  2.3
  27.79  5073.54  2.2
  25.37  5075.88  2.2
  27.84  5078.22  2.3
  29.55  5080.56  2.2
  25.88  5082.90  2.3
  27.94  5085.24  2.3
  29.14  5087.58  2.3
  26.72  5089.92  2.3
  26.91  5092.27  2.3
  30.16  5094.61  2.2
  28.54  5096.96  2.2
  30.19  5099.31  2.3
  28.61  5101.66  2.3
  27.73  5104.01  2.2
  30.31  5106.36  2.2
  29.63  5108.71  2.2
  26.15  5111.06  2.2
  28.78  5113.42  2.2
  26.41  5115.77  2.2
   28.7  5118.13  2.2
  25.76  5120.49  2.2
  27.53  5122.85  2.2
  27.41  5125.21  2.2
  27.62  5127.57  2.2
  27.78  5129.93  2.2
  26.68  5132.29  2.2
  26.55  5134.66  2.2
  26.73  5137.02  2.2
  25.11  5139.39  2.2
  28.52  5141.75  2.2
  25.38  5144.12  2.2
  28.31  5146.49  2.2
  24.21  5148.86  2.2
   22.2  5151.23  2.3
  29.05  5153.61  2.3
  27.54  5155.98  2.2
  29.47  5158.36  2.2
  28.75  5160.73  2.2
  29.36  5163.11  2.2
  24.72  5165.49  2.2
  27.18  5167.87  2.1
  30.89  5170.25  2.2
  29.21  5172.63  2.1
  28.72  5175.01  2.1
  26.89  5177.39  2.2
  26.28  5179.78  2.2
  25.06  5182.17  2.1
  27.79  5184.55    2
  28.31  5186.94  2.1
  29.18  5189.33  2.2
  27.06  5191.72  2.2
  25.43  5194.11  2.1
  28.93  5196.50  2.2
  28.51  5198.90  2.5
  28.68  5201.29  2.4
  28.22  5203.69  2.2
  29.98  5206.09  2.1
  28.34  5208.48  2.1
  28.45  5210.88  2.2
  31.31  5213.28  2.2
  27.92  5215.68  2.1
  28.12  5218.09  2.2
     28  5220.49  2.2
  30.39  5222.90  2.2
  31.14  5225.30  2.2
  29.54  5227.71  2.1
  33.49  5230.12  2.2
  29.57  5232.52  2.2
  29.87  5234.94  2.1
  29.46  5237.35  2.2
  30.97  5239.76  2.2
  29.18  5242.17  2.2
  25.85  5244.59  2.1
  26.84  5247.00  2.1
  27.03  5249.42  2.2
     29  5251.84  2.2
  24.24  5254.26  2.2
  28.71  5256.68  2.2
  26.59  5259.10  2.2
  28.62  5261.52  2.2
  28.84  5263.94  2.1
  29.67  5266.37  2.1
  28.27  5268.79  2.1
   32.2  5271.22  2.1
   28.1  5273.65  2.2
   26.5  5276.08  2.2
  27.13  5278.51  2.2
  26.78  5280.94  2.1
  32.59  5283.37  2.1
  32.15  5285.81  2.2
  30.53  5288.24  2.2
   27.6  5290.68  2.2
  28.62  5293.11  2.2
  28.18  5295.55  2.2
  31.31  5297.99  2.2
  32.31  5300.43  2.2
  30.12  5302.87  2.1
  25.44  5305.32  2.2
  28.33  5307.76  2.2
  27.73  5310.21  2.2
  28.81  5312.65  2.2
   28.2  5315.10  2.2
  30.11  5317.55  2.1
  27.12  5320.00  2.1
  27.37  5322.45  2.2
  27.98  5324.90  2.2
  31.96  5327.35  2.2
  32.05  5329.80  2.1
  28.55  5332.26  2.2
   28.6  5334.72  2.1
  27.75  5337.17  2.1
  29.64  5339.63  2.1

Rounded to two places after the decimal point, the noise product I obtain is 5.28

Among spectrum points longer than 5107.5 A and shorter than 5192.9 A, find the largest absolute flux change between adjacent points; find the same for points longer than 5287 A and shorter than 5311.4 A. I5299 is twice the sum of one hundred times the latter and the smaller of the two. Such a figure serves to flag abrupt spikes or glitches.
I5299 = 945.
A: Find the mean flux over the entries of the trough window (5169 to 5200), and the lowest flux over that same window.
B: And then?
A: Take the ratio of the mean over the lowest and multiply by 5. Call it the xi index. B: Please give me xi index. 5.6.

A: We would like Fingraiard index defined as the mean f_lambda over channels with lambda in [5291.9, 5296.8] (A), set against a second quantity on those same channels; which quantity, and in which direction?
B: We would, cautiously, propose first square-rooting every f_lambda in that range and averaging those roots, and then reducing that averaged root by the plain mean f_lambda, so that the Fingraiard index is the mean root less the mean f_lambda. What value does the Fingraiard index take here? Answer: -23.1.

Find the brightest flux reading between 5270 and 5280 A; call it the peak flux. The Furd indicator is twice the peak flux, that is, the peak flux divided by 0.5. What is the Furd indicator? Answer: 64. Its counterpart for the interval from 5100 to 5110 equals 61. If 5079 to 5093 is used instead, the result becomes 59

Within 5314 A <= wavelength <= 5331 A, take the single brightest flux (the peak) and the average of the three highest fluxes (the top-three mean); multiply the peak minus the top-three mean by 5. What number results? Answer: 3.4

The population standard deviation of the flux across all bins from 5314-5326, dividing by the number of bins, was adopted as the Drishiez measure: 1.1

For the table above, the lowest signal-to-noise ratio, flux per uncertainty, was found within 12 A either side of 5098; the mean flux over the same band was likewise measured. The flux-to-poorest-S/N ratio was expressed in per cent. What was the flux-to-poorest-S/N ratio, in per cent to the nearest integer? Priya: 248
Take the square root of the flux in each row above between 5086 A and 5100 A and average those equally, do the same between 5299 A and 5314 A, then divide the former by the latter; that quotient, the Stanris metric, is 1.00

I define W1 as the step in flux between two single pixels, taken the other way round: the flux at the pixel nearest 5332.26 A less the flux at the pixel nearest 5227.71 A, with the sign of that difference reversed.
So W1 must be 1.0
